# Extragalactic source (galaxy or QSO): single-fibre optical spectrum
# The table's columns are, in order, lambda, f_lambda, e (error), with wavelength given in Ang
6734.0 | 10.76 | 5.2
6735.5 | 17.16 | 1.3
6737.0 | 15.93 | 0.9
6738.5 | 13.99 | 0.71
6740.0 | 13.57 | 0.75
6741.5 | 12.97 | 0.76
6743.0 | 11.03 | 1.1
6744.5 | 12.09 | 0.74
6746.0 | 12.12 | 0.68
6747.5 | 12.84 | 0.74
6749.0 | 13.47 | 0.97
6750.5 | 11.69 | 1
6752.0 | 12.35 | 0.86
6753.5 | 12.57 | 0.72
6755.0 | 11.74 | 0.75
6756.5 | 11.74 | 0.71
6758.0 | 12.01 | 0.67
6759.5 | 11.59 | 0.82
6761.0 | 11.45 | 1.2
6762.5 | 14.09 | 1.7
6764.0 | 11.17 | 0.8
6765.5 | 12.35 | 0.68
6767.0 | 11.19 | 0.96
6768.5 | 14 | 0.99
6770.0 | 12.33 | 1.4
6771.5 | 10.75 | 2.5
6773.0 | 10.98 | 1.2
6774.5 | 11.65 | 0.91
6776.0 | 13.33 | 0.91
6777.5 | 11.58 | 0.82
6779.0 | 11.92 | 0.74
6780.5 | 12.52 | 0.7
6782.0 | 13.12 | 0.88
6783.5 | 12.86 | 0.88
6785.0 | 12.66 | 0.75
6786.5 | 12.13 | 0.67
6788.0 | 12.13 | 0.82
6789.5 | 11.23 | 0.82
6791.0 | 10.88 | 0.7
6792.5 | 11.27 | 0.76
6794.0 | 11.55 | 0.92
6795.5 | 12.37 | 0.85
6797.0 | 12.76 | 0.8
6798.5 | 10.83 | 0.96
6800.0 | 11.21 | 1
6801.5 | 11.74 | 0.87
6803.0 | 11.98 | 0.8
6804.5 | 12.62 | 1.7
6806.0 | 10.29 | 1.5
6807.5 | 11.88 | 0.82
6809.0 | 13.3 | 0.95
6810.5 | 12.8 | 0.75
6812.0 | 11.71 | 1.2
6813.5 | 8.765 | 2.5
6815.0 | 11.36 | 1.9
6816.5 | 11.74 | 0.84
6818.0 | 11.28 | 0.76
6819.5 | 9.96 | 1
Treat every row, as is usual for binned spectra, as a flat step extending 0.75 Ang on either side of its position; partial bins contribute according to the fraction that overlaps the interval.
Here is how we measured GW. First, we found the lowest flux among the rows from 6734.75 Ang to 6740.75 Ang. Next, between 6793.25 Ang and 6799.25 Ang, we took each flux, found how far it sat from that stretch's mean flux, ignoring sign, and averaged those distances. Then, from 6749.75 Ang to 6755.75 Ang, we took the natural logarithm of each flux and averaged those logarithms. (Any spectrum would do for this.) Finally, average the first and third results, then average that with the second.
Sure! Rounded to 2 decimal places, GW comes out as 4.36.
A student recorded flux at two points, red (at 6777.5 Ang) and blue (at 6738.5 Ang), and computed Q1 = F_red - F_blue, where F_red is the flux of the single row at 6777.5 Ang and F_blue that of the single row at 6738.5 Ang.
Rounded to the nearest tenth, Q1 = -2.4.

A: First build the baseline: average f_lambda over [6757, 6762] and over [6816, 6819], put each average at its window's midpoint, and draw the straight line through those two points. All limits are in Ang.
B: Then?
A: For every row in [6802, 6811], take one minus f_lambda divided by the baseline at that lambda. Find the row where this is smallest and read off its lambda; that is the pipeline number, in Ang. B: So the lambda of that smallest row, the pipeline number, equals 6809.0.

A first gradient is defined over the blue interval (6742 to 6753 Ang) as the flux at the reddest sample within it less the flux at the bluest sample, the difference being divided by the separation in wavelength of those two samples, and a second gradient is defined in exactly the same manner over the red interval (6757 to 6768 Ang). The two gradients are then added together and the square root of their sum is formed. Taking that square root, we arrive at 0.24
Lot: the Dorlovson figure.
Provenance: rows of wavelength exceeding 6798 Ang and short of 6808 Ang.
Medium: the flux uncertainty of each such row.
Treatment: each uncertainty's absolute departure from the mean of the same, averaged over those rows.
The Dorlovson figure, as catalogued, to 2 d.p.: 0.29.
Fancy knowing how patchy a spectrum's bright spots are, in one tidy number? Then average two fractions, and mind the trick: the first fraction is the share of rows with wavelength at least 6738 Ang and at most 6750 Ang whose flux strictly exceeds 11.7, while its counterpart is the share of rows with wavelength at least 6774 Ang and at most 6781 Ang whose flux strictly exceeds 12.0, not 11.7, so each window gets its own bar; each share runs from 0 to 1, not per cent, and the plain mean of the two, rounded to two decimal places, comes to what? 0.64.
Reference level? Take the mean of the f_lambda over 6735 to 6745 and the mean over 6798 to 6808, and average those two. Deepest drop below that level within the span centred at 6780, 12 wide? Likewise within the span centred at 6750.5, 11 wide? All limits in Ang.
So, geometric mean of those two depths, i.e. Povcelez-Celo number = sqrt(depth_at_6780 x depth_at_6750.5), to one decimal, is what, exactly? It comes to 1.0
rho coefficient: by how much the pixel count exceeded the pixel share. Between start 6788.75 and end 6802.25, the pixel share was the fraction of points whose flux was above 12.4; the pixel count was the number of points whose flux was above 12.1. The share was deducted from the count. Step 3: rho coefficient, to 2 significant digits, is 1.9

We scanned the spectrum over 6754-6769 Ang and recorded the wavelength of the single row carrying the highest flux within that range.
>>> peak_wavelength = 6762.5 Ang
